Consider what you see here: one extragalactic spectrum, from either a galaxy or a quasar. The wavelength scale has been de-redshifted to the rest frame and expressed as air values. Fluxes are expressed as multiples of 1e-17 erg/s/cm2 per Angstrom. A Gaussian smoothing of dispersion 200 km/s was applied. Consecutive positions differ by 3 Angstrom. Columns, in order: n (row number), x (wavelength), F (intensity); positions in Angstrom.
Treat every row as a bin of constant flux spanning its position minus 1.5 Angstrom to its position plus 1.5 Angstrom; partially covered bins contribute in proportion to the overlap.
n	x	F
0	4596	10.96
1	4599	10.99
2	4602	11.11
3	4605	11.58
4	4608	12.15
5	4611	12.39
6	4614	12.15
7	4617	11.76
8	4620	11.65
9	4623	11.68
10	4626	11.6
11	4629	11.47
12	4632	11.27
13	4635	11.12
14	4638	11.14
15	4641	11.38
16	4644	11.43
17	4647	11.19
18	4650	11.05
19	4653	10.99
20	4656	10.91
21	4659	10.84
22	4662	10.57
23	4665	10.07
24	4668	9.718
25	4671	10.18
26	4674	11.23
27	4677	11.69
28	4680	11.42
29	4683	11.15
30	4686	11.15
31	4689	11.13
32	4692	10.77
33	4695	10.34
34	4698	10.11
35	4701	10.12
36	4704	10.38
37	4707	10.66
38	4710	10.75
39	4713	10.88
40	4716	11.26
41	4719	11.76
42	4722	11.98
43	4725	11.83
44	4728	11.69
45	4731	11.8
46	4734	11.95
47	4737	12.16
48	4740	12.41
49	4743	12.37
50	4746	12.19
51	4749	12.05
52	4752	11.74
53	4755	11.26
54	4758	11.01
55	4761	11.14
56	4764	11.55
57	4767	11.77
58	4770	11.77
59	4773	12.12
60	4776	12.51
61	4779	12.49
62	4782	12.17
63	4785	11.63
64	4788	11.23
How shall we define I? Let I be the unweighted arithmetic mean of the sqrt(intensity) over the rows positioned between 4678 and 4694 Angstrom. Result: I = 3.34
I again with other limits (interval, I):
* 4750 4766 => 3.37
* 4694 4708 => 3.21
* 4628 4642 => 3.36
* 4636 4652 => 3.35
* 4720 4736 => 3.44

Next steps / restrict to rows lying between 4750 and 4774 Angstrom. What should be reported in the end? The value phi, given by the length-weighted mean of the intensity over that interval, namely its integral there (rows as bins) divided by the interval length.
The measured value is 11.5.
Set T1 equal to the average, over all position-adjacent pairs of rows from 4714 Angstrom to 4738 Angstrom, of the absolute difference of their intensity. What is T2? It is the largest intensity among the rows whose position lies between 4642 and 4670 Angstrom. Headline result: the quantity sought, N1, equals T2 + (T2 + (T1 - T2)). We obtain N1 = 11.6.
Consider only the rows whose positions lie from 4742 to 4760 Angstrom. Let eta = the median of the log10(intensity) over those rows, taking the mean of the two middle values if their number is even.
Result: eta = 1.075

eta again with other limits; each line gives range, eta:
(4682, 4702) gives 1.032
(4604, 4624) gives 1.070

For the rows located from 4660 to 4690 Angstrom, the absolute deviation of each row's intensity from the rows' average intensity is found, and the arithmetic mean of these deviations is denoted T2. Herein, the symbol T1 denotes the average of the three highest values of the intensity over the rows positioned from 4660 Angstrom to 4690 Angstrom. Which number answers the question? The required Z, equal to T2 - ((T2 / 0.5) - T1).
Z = 10.9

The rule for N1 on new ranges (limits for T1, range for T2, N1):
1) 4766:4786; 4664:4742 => 12.7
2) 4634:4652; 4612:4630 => 12.3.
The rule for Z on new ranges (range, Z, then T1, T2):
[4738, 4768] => 11.9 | 12.3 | 0.41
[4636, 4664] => 11.1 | 11.3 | 0.20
